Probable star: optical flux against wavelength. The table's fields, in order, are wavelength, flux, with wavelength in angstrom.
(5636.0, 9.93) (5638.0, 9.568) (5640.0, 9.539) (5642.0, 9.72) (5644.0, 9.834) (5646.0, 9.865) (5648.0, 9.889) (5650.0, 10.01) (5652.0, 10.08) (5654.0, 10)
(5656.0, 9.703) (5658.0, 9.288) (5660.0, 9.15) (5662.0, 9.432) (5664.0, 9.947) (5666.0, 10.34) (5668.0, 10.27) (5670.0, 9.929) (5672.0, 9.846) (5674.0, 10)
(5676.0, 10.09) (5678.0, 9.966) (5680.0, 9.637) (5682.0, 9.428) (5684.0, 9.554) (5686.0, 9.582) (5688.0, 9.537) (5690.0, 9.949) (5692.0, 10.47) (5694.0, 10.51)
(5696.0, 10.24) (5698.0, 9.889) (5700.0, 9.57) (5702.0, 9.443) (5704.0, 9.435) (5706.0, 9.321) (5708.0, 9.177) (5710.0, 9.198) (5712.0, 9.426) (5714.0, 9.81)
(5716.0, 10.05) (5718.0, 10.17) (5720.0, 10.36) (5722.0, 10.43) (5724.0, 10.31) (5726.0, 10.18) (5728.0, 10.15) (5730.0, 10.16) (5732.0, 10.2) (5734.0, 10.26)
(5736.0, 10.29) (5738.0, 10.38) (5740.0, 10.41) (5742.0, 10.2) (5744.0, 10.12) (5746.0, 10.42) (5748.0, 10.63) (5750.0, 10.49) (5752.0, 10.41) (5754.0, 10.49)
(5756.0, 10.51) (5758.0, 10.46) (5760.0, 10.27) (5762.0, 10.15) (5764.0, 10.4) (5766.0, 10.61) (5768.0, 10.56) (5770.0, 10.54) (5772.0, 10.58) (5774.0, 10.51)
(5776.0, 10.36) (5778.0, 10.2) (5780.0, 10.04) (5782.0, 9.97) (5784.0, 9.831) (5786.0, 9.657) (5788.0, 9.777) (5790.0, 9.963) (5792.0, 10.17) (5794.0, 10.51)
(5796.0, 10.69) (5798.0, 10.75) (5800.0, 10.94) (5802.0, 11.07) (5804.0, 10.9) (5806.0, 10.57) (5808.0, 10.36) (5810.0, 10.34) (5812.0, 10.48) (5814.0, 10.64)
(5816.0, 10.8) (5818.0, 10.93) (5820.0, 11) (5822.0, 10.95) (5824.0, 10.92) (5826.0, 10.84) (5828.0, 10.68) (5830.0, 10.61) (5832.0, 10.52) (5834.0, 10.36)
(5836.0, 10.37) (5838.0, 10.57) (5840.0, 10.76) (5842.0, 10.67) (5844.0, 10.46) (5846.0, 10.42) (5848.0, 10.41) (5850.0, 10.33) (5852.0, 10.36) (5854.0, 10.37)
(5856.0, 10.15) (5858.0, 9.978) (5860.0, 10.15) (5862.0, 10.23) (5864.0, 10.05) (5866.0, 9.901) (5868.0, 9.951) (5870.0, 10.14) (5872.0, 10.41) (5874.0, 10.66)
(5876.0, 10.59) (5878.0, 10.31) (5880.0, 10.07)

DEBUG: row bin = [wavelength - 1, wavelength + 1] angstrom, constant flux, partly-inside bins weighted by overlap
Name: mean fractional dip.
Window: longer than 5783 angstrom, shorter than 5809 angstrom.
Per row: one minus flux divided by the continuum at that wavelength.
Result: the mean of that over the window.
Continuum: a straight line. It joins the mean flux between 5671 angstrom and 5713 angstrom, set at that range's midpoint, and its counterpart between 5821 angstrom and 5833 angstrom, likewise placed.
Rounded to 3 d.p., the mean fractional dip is 0.011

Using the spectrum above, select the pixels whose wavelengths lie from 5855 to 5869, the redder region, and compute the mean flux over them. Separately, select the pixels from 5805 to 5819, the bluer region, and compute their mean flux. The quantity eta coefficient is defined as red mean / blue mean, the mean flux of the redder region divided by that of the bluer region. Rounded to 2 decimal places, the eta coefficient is 0.95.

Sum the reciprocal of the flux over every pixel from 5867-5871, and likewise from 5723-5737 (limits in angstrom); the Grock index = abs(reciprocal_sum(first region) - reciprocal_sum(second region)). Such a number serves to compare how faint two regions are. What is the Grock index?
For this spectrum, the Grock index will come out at 0.49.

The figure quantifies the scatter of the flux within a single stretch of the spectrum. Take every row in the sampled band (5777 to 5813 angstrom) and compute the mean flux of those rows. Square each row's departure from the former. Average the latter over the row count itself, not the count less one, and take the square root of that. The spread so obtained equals 0.41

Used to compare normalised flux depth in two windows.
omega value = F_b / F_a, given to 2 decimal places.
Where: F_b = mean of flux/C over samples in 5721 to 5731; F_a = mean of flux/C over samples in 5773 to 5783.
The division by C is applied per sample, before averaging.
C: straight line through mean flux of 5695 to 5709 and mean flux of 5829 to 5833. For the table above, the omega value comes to 1.04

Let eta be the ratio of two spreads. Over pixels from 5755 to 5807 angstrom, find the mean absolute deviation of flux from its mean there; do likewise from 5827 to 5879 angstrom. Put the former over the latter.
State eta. 1.6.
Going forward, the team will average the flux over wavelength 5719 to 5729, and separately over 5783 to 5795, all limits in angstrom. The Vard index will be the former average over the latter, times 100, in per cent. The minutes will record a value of 103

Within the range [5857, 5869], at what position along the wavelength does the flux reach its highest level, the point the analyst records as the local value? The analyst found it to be 5862.0 angstrom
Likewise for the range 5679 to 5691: 5690.0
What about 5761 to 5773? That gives 5766.0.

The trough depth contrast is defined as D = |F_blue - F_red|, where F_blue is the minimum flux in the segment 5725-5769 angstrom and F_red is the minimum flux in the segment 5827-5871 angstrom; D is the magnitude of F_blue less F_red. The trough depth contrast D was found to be 0.22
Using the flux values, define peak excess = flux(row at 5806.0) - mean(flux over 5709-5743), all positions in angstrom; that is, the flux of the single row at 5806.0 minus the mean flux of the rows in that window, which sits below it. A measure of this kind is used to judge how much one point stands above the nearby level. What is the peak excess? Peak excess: 0.45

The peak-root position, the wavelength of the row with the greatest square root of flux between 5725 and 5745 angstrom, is 5740.0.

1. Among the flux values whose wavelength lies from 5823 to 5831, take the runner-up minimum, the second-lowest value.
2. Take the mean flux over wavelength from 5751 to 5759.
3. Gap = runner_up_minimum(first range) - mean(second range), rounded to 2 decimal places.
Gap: 0.21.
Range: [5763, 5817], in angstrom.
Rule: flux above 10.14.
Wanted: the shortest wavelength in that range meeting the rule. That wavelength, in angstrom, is 5764.0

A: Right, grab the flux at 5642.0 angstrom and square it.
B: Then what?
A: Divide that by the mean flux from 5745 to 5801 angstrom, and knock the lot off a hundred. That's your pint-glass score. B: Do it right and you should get 90.9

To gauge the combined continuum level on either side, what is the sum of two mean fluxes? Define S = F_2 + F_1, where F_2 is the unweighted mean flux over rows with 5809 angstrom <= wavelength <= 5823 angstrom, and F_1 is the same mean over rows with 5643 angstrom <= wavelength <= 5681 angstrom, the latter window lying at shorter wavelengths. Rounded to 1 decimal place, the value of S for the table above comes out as 20.6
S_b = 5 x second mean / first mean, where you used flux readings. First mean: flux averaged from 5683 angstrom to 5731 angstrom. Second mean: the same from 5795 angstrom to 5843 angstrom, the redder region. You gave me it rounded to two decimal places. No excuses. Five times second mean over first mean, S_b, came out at 5.42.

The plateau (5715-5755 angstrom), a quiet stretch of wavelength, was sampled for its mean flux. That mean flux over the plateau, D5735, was 10.3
